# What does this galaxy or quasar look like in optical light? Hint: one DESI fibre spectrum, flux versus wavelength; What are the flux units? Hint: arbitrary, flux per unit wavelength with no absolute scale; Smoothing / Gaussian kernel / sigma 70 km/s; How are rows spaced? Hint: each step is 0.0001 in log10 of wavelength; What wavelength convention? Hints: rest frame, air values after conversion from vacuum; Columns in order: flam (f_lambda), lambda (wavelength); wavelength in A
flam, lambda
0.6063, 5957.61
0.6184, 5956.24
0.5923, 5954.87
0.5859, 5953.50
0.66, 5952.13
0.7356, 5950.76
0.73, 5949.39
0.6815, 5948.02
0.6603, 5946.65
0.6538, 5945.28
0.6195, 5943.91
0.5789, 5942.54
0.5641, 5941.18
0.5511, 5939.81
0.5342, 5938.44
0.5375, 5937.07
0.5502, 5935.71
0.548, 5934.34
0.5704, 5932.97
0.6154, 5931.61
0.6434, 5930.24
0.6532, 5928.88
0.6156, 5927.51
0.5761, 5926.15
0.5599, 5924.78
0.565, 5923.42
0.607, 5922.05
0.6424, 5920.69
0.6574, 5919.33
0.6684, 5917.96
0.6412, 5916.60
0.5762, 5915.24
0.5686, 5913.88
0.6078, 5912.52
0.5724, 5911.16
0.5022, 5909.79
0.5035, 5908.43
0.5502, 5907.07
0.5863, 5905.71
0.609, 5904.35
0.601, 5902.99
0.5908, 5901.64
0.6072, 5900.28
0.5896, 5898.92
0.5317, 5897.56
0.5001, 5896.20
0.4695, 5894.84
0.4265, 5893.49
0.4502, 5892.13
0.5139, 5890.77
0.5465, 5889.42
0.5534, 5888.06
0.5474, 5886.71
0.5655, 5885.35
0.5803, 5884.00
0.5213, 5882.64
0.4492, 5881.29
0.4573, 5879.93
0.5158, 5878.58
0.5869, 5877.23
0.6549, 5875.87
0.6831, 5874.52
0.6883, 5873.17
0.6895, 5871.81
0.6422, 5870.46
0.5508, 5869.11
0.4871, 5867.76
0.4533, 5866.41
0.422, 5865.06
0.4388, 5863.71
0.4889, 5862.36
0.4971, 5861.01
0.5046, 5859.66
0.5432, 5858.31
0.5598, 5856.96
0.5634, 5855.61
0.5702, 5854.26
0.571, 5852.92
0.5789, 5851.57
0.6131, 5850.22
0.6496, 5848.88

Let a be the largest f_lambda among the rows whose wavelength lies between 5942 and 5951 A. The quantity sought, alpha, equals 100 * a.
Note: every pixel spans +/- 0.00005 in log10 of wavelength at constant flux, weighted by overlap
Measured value 74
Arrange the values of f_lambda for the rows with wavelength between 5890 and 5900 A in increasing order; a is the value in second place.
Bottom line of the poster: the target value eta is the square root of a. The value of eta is 0.671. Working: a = 0.4502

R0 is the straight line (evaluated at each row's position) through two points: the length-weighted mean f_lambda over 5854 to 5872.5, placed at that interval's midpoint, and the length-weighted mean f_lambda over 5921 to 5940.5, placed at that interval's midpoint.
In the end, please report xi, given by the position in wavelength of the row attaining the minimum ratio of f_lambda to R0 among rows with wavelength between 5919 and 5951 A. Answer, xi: 5938.44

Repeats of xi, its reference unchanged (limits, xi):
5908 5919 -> 5909.79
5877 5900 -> 5893.49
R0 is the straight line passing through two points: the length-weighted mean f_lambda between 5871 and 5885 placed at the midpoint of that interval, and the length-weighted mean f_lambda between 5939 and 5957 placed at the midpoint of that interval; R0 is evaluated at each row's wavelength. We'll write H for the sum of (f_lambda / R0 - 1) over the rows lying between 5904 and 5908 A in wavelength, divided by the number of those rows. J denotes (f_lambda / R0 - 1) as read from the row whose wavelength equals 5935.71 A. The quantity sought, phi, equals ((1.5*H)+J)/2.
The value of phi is -0.085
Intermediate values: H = -0.03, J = -0.12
